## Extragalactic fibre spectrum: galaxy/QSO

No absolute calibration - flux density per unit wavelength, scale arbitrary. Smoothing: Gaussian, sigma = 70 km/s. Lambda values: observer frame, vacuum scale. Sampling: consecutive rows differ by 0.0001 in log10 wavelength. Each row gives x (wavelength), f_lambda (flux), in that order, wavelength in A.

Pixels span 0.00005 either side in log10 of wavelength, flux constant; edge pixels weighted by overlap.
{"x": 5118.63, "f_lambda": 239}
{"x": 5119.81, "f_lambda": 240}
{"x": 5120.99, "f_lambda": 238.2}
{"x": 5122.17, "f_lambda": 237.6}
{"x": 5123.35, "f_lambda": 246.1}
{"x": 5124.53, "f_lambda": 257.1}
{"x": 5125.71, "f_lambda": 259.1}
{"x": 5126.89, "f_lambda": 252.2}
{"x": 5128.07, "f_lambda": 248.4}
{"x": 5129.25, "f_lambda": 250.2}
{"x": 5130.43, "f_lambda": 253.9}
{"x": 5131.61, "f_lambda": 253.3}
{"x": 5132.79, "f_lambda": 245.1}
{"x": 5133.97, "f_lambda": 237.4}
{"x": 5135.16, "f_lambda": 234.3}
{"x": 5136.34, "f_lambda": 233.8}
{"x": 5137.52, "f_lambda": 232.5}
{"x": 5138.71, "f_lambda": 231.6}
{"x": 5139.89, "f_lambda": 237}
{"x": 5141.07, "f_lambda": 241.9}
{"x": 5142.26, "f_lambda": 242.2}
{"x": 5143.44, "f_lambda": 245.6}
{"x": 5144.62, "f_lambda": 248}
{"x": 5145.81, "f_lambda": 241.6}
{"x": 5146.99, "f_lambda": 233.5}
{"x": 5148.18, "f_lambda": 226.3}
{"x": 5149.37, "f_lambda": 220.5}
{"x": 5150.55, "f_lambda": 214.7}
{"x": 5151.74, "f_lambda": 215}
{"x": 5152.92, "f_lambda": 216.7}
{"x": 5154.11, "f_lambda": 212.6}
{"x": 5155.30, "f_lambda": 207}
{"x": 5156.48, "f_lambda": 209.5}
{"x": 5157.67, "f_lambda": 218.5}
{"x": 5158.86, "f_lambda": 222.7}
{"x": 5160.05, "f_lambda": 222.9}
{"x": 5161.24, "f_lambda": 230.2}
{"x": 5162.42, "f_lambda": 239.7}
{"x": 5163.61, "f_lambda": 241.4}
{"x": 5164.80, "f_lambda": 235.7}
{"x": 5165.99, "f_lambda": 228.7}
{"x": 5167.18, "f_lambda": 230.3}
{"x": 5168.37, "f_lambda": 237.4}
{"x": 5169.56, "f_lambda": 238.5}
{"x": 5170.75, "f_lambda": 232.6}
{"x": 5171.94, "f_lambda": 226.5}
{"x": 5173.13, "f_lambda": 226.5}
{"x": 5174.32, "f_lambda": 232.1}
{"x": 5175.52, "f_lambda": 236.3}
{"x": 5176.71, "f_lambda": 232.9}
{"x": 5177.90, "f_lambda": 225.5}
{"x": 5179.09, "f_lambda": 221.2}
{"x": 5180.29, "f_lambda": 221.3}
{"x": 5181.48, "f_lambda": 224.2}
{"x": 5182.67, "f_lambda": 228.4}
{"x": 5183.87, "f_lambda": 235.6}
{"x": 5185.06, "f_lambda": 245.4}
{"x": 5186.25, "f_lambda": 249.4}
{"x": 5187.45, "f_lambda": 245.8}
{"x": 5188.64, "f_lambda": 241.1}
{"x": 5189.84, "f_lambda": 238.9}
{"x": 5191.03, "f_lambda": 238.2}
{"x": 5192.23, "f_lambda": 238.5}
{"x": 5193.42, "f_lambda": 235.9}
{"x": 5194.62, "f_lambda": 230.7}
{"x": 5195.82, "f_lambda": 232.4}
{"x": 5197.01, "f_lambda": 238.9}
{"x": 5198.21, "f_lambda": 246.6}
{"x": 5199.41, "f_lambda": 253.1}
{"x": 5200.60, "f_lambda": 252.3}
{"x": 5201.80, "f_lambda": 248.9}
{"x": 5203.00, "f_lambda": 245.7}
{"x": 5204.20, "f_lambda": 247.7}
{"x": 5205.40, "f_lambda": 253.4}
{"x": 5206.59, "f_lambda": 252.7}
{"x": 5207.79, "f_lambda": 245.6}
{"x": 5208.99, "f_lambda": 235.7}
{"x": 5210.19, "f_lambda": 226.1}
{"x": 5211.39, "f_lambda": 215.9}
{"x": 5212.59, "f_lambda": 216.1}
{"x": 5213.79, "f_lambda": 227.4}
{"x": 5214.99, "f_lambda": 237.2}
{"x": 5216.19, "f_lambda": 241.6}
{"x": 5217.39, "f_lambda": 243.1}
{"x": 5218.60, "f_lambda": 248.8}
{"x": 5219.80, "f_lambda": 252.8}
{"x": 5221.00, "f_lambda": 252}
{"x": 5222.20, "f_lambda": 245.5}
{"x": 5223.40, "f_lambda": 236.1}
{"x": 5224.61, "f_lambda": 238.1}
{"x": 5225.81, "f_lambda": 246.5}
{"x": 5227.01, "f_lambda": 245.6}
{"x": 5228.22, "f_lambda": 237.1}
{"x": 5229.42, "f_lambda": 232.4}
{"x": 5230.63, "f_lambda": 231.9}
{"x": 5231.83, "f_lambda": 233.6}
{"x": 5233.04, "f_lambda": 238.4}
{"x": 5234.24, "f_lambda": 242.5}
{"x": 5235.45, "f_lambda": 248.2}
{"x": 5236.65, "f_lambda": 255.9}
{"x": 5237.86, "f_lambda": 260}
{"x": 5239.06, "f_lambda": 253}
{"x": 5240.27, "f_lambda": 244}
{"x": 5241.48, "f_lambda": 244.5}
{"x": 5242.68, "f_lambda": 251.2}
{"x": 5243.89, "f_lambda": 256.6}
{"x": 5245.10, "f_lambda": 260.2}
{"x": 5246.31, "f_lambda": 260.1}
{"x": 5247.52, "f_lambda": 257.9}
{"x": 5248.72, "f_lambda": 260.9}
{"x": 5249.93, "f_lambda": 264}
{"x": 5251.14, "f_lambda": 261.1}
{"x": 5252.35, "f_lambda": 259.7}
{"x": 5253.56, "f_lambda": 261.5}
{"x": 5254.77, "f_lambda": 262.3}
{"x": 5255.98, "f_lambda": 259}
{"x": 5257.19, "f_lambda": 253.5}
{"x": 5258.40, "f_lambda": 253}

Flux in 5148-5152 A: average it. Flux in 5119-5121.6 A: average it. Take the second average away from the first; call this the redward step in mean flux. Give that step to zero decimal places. -20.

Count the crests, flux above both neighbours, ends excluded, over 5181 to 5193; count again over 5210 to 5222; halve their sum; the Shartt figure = 1.0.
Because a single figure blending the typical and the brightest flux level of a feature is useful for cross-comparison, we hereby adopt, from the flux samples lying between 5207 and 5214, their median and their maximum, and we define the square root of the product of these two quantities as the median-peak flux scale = 236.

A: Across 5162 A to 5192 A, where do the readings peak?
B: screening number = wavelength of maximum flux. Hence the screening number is 5186.25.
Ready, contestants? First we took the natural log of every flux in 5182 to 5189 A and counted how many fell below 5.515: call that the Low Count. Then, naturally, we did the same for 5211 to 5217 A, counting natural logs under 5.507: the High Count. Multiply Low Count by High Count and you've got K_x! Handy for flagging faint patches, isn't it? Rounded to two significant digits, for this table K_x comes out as 25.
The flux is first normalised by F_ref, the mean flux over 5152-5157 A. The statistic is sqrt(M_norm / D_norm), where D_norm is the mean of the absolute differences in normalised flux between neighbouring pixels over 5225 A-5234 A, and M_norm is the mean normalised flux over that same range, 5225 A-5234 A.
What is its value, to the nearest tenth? 8.2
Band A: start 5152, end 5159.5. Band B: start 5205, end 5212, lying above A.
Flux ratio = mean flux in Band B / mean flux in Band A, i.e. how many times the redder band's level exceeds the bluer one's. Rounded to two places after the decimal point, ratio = 1.11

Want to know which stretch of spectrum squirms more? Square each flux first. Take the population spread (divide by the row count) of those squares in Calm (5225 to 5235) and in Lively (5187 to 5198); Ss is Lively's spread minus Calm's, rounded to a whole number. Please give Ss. -591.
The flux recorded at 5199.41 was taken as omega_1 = 253.1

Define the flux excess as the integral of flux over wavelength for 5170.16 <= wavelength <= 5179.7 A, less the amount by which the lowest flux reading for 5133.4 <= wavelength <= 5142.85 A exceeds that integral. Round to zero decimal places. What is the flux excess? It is 4138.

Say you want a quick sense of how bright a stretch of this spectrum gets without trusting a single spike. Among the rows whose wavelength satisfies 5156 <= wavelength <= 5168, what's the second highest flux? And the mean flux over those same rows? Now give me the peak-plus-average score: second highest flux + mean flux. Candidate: 468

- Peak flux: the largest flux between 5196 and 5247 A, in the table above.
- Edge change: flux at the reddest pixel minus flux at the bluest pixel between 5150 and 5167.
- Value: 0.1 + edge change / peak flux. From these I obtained 0.15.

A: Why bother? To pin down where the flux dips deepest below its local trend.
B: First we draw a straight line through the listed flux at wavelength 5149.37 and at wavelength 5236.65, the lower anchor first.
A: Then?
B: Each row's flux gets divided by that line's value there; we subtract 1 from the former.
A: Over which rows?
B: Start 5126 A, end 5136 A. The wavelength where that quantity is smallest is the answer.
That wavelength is 5135.16 A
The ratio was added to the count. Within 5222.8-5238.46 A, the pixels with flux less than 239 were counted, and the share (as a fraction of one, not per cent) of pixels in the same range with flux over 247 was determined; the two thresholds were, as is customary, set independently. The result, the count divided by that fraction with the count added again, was 37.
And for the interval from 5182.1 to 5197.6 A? 126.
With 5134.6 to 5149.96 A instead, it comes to 112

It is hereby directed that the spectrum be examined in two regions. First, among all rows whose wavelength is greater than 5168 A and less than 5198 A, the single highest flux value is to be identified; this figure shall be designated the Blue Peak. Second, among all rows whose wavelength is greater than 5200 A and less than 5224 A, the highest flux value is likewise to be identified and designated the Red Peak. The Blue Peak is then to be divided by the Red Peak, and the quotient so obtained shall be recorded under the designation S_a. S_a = 0.98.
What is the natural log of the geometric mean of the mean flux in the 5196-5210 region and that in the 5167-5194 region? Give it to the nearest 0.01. 5.48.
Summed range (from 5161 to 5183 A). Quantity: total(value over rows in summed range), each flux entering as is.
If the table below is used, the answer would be 4389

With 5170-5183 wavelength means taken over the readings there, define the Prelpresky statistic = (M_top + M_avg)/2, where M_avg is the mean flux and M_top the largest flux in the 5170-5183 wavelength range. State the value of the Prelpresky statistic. 232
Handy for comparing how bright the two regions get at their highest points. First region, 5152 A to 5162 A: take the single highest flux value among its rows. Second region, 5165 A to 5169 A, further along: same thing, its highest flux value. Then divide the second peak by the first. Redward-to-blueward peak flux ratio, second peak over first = 1.03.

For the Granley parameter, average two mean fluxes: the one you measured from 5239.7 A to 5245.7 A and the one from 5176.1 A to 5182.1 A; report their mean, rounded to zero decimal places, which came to 238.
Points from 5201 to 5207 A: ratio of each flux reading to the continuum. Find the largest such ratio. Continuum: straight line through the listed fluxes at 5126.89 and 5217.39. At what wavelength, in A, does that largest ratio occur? 5205.40 A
